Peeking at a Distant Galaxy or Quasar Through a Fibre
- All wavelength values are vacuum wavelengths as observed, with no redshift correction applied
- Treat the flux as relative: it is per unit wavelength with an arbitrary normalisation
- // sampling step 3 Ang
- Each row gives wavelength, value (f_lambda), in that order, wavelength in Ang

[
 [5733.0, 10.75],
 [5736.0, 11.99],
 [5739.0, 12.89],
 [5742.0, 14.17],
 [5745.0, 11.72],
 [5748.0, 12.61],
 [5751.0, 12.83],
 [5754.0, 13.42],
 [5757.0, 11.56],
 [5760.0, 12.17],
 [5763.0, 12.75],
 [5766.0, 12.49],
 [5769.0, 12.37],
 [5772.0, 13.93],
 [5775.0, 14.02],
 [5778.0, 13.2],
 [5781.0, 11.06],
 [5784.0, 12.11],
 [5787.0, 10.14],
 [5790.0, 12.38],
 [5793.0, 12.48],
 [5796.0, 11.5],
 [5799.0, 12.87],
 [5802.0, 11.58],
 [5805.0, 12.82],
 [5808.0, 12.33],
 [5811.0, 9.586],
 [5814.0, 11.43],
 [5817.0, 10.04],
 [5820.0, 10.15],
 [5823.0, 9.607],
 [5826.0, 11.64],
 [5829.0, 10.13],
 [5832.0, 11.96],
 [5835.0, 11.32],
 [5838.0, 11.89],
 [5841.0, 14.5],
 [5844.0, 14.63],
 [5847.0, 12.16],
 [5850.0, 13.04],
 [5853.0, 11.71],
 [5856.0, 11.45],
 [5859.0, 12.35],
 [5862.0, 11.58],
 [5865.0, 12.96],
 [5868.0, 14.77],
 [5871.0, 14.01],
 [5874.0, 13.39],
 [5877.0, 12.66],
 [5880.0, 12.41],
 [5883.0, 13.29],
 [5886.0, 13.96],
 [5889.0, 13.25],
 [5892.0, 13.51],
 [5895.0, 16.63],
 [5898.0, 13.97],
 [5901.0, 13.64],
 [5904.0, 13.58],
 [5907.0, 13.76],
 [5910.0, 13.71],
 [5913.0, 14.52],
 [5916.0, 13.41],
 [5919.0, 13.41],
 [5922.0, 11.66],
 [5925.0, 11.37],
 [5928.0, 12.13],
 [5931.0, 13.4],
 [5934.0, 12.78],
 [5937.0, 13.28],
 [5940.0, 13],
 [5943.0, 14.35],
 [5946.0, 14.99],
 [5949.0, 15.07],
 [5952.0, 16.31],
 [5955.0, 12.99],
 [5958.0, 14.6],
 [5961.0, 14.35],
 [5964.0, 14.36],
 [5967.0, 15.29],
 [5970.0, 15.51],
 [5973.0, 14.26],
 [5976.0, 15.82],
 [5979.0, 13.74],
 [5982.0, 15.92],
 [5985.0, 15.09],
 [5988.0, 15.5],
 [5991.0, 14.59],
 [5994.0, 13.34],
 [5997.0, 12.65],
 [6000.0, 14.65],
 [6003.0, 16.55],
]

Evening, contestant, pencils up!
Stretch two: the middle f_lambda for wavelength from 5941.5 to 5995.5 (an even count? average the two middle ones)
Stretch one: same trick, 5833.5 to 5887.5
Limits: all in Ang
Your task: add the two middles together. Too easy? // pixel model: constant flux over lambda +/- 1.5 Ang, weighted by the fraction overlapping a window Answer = 27.6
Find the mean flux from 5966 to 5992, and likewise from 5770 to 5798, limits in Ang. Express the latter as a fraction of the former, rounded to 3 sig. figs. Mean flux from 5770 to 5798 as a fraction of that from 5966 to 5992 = 0.817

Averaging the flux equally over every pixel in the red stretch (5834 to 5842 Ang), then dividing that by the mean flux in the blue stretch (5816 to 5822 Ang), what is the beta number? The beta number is 1.25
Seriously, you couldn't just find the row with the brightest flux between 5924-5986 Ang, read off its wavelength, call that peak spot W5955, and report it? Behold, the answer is 5952.0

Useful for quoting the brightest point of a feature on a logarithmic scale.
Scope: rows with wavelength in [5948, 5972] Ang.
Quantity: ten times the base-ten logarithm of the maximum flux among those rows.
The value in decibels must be 12.1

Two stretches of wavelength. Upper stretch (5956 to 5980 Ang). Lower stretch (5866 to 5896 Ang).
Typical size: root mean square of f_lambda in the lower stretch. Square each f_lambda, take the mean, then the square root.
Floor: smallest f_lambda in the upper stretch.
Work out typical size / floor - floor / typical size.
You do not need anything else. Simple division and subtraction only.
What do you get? 0.01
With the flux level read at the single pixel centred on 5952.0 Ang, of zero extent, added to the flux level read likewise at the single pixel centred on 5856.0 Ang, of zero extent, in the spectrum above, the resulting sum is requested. 27.8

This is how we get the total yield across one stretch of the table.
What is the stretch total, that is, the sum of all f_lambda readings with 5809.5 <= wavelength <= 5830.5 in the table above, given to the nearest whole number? 73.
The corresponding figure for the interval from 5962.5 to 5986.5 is 120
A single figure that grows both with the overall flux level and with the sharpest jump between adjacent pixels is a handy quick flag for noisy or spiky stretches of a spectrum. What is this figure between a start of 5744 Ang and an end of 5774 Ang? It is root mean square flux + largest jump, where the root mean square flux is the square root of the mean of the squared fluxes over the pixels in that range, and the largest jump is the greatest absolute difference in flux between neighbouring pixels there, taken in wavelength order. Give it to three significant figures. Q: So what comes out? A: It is 14.5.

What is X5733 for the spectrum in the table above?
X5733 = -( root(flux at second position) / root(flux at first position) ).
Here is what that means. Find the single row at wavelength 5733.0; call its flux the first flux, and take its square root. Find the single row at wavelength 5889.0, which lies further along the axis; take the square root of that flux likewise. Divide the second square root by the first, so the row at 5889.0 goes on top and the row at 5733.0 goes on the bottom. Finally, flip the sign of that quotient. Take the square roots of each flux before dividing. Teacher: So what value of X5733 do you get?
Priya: -1.11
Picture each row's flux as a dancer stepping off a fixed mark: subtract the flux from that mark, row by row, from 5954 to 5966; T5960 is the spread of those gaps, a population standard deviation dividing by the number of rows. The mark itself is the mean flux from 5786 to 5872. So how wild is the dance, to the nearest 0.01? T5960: 0.63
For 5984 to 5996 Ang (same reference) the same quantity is 0.81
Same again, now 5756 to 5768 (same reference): 0.44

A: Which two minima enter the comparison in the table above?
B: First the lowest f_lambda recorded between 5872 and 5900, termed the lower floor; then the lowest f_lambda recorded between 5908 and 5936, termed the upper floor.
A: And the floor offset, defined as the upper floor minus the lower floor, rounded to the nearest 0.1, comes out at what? -1.0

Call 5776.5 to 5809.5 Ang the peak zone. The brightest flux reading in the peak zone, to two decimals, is 13.20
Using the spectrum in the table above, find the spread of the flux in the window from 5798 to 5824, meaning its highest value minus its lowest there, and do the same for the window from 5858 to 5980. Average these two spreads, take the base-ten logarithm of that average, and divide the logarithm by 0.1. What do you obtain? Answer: 6.3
